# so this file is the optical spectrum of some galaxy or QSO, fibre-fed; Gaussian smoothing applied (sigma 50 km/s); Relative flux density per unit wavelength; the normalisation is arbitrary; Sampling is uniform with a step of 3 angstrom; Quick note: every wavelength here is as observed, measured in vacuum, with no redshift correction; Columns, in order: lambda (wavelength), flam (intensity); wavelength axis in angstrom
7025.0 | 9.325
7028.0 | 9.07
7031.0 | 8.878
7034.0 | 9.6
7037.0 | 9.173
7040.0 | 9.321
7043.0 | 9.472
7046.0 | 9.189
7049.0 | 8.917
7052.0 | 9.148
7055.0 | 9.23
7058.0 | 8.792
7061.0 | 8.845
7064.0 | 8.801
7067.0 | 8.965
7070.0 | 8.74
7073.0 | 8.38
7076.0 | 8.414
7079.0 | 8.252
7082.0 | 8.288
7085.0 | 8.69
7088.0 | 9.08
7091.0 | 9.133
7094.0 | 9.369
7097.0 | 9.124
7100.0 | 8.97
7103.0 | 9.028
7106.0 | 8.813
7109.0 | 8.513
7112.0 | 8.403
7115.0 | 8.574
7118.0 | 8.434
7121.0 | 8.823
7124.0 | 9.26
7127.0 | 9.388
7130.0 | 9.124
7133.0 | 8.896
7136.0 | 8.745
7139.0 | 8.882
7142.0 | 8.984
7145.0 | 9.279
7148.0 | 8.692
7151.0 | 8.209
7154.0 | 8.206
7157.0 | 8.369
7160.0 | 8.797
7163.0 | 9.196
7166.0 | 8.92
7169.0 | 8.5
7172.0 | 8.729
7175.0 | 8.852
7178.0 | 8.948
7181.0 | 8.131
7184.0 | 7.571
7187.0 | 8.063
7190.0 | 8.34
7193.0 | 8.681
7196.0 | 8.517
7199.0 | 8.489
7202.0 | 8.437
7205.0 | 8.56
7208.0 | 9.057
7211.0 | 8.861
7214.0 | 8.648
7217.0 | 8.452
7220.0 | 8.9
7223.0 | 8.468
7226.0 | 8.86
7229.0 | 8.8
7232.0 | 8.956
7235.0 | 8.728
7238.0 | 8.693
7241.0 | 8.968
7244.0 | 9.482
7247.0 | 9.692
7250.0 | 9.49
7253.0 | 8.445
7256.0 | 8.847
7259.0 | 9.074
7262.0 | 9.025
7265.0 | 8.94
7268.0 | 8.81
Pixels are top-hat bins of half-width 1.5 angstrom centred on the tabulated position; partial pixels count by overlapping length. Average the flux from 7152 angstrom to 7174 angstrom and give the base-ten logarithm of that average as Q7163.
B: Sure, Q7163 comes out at 0.938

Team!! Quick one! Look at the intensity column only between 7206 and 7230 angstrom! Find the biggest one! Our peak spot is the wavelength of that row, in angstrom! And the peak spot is 7208.0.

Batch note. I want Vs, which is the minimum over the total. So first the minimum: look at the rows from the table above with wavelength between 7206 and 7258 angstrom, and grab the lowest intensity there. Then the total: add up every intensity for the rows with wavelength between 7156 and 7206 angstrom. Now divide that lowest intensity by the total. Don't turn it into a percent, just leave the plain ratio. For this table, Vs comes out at 0.0582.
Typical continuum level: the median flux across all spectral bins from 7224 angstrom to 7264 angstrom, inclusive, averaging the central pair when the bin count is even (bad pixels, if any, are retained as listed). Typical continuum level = 8.96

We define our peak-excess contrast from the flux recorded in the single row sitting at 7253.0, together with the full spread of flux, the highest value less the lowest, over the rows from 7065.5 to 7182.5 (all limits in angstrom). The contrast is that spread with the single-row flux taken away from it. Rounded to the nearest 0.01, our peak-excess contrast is -7.19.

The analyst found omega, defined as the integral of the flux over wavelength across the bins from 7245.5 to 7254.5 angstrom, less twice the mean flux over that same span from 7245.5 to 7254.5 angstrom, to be 64.5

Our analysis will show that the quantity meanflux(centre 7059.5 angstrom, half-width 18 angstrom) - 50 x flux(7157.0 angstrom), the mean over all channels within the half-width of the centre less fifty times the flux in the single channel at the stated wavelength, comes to -410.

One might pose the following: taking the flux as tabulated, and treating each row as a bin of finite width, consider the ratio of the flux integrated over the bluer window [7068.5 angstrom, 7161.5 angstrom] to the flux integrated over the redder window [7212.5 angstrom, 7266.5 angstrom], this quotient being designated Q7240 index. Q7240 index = 1.7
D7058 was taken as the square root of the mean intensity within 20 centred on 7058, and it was 2.993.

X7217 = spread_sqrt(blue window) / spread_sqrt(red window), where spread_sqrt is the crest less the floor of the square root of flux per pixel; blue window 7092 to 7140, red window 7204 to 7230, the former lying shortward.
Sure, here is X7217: 1.6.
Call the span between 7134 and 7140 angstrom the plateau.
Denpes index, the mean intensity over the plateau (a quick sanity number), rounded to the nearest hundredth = 8.81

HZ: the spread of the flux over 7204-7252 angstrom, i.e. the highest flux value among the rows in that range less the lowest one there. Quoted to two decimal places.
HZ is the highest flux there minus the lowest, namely 1.24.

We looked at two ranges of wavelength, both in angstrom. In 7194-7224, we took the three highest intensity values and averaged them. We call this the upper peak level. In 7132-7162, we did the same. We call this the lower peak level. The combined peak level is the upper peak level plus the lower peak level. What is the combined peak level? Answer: 18.0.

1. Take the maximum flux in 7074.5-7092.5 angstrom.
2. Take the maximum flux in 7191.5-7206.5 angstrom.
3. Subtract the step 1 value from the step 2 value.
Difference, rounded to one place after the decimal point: -0.5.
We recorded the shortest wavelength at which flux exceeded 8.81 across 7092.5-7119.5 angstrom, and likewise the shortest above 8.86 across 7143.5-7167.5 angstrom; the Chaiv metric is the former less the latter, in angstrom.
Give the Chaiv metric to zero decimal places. -51 angstrom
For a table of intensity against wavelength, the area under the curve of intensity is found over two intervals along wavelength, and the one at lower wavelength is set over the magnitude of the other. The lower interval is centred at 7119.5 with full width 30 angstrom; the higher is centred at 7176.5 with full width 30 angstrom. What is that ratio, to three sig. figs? 1.03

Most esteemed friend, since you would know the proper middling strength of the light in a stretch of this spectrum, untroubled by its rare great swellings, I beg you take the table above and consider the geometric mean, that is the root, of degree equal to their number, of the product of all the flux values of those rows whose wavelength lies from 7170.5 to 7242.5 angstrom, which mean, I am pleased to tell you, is 8.61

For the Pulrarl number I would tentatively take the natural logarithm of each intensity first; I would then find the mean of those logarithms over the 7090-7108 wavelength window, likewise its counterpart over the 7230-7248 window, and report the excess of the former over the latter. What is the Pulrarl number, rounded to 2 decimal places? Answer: 0.00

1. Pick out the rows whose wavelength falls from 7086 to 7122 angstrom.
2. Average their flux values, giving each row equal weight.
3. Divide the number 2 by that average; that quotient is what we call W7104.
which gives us 0.226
